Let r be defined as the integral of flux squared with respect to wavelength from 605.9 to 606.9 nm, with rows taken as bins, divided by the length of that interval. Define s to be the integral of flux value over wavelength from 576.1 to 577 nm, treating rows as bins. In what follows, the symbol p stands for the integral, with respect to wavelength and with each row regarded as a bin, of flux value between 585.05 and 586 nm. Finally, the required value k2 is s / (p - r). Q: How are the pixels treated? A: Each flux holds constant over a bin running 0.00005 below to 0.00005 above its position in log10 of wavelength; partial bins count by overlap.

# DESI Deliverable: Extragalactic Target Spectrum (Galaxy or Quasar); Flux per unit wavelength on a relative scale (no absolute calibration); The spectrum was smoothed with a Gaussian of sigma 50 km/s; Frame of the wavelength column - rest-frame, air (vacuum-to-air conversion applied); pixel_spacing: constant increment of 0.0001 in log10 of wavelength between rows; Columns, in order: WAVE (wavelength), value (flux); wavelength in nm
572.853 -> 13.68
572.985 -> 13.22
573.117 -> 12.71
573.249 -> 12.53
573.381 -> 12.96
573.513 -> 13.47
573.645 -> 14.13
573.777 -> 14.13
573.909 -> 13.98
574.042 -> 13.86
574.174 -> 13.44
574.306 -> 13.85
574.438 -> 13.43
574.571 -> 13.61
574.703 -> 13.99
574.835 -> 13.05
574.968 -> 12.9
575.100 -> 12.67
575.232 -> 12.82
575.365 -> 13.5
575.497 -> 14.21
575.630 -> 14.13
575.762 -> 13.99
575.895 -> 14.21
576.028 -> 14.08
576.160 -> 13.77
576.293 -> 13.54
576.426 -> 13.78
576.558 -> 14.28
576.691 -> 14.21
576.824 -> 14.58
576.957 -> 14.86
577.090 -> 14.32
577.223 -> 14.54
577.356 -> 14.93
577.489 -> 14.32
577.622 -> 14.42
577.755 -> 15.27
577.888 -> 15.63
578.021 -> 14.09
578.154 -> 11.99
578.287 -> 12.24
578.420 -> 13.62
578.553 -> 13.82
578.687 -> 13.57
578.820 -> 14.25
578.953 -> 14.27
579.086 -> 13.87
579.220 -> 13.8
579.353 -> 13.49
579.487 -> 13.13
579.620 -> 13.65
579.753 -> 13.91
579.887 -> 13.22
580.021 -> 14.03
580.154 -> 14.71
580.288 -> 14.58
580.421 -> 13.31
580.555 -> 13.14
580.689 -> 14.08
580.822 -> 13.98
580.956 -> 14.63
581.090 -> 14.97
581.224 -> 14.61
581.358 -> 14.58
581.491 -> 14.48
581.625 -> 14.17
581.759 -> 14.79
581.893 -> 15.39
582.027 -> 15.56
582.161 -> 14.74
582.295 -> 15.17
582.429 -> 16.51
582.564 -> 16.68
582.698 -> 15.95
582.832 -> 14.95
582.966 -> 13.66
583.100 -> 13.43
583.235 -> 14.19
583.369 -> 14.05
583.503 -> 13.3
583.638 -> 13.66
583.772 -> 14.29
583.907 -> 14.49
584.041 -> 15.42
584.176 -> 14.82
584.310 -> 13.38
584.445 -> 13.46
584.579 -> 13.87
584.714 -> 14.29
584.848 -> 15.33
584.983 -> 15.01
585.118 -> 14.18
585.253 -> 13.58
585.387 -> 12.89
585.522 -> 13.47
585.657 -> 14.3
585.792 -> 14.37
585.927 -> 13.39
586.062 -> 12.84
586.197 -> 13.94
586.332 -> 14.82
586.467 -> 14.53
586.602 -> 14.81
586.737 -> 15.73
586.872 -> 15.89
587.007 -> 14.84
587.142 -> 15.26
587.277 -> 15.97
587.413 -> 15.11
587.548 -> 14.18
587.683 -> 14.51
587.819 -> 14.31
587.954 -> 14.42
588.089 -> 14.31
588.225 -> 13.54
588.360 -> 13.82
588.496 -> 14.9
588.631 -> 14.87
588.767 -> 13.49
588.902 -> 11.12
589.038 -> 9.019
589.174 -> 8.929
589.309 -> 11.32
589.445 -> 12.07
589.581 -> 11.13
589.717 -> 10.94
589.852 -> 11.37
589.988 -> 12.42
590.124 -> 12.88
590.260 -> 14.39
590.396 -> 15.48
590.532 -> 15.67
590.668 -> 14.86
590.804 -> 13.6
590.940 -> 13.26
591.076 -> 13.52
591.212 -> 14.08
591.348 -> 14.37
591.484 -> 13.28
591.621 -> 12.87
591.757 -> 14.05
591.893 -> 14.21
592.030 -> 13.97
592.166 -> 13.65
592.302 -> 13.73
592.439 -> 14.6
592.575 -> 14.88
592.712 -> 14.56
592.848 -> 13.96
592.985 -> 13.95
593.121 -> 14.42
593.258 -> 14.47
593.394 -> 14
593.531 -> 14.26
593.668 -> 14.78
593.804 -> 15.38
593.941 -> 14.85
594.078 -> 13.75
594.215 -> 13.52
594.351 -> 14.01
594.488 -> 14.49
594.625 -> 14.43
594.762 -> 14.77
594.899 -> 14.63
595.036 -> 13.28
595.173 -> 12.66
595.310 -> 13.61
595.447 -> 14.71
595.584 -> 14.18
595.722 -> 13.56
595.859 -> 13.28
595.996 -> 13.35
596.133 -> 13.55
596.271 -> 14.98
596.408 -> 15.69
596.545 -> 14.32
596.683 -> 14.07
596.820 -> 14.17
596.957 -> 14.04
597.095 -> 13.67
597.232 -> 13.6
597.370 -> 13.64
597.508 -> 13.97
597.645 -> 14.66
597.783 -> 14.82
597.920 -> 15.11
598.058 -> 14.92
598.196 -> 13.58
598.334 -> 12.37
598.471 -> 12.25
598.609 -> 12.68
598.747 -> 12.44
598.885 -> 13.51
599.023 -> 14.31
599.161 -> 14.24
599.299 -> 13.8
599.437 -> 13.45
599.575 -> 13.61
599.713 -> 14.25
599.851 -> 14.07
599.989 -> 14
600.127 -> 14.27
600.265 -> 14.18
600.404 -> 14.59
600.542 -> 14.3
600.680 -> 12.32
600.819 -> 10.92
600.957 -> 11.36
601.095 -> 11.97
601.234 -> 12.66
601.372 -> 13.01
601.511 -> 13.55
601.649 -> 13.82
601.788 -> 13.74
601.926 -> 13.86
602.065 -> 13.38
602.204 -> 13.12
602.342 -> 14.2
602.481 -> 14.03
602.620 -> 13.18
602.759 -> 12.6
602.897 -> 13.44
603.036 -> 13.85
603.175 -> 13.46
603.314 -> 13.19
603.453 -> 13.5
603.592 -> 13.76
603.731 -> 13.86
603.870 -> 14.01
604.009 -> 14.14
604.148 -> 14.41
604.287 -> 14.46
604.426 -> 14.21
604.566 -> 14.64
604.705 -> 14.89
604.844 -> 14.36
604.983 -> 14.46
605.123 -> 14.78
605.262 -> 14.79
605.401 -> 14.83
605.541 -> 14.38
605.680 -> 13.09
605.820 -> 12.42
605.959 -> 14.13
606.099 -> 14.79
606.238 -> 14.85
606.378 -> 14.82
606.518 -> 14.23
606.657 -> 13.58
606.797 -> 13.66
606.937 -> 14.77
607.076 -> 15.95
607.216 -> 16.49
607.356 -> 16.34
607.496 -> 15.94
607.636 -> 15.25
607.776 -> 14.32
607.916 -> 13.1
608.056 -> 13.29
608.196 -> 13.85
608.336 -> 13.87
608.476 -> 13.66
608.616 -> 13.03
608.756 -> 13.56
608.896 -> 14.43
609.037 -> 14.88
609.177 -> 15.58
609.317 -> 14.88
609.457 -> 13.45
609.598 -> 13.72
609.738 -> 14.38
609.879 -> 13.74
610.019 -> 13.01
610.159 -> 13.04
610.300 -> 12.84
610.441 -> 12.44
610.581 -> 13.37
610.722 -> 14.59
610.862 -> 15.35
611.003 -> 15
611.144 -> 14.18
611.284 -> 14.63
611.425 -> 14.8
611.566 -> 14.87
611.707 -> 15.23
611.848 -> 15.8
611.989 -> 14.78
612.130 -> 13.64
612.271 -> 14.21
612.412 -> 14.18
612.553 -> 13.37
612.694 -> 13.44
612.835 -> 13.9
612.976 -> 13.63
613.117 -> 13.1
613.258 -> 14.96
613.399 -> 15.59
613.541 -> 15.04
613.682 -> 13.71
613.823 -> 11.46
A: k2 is -0.066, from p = 13.0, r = 205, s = 12.7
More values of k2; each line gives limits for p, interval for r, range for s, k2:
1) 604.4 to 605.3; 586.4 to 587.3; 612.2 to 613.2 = -0.062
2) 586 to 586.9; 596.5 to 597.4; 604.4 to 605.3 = -0.073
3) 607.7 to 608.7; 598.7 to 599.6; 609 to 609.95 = -0.079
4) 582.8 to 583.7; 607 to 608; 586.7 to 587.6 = -0.062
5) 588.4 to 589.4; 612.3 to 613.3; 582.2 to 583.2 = -0.085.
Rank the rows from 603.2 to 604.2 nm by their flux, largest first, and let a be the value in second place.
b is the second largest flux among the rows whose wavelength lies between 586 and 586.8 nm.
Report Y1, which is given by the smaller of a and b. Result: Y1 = 14.1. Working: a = 14.14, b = 14.82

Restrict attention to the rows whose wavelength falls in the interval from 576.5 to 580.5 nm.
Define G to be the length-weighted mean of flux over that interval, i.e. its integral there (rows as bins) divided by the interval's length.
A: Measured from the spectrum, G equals 14.02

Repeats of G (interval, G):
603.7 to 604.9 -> 14.35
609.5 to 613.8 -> 14.12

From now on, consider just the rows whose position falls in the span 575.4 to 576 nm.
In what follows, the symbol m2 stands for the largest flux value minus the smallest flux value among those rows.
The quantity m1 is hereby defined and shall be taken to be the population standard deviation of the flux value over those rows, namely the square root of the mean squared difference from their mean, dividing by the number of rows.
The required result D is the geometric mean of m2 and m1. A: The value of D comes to 0.1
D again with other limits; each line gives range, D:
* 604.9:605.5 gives 0.2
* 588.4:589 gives 2.4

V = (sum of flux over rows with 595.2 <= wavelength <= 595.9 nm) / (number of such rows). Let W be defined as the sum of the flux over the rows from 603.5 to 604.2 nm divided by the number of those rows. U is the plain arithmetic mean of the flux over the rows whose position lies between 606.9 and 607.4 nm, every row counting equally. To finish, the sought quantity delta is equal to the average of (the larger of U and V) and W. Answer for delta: 15.0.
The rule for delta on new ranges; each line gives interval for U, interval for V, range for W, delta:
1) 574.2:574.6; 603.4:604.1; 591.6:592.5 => 13.9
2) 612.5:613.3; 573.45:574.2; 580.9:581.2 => 14.3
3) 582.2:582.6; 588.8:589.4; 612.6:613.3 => 15.0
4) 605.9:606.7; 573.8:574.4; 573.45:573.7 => 14.1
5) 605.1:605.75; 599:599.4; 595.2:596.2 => 14.1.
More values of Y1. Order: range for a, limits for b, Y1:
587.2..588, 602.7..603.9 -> 13.9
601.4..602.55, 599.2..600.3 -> 14.0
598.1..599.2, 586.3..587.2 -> 14.2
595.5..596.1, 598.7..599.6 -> 13.6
